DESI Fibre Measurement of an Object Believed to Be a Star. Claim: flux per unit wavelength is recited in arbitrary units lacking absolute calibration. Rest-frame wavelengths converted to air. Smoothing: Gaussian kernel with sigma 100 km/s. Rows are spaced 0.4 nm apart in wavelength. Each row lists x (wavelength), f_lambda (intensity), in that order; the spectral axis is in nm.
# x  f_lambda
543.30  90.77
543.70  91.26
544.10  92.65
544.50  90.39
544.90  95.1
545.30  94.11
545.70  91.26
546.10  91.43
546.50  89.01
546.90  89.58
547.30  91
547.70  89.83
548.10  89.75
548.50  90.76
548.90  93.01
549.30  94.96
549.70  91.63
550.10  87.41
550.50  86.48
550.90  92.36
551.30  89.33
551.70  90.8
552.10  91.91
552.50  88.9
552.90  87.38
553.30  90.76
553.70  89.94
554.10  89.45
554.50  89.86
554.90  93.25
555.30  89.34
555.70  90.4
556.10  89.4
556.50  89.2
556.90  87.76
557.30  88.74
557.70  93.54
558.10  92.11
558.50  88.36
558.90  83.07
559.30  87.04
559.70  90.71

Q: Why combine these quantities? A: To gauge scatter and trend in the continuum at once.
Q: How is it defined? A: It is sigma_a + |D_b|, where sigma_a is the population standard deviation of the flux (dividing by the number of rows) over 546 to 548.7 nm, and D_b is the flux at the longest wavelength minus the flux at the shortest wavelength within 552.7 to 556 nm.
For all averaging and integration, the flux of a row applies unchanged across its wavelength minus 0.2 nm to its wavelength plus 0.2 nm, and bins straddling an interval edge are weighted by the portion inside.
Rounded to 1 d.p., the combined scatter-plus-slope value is 3.8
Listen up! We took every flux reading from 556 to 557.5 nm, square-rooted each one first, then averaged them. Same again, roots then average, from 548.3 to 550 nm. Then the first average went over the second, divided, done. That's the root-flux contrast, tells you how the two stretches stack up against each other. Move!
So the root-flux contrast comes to 0.98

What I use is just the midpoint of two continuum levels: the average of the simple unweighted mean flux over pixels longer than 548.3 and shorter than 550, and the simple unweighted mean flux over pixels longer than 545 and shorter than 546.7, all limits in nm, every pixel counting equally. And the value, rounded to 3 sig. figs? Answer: 92.0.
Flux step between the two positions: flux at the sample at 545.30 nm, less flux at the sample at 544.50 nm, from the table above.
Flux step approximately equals 4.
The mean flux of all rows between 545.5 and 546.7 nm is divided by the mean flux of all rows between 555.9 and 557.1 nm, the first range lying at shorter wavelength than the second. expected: 1.02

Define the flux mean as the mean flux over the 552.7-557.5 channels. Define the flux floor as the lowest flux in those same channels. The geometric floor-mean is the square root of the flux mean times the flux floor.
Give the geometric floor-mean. 88.5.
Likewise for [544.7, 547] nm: 90.4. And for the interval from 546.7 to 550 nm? 90.4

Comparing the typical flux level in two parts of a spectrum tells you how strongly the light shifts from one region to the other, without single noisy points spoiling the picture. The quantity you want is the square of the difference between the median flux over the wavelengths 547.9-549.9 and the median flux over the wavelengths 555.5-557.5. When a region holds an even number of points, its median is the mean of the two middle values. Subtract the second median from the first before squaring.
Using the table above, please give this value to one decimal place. 5.9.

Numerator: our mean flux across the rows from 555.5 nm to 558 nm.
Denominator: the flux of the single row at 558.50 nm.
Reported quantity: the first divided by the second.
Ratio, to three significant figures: 1.02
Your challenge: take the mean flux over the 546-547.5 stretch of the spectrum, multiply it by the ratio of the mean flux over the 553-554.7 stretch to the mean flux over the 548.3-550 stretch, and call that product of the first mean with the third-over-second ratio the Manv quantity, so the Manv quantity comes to 88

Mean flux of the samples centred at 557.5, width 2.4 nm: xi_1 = 90.0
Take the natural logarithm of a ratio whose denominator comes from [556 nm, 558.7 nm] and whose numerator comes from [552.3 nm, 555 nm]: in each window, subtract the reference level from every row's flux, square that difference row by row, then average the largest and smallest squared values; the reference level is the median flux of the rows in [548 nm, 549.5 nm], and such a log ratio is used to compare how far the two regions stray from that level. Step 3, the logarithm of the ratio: 0.2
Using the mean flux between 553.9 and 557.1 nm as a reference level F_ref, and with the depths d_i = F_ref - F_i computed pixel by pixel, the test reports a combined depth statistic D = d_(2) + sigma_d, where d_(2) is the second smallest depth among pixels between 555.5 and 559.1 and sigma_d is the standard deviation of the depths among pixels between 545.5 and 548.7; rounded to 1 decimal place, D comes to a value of -1.4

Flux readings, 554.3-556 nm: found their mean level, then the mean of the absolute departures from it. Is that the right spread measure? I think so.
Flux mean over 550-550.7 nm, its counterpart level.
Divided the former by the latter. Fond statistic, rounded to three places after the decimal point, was 0.015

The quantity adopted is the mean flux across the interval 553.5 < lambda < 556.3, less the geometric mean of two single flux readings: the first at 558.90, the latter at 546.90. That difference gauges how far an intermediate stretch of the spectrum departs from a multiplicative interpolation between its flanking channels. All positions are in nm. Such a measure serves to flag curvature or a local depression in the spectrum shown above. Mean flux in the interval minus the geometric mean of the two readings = 4.0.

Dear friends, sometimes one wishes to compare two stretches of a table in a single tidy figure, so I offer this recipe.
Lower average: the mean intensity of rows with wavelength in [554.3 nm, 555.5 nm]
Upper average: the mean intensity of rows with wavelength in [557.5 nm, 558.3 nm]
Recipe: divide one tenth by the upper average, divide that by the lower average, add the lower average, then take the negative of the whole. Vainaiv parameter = -90.8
